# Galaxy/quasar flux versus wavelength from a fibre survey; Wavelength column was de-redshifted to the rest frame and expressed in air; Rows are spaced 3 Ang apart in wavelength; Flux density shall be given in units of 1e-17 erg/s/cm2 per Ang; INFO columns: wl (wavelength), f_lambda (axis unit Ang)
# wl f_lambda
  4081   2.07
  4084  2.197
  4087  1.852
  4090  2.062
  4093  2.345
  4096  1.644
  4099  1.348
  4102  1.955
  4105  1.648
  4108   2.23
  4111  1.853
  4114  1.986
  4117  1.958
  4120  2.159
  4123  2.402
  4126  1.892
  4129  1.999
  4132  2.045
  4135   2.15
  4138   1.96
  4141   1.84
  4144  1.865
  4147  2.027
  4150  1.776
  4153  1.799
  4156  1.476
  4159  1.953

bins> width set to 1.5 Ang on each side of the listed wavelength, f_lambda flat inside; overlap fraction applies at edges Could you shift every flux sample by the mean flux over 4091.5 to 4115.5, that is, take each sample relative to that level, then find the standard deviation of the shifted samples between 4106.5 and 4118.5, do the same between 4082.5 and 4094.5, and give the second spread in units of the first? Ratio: 1.31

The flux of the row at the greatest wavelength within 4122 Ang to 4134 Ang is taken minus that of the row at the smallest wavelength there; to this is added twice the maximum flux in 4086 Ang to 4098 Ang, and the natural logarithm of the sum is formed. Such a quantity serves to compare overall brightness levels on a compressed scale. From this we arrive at 1.47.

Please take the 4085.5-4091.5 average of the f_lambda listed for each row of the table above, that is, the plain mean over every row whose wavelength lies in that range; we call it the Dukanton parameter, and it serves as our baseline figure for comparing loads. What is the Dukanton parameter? 1.96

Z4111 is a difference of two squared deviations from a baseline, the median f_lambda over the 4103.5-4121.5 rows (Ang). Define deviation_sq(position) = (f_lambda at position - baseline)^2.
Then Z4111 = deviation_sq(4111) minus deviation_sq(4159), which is 0.014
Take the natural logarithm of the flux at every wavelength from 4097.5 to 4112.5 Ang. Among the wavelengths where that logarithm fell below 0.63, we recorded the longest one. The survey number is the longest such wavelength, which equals 4111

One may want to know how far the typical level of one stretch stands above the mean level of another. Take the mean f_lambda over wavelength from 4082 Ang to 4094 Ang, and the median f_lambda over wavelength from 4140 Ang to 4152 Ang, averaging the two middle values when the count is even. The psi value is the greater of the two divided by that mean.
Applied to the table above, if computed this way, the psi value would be 1.00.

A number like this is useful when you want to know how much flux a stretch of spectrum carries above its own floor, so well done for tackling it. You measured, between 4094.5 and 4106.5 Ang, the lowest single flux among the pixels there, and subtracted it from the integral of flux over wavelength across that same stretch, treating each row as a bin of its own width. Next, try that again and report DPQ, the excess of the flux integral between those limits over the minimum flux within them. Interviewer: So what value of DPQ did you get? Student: 18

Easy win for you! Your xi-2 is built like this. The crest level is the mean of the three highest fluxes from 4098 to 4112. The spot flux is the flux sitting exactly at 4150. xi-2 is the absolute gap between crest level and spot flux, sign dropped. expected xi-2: 0.24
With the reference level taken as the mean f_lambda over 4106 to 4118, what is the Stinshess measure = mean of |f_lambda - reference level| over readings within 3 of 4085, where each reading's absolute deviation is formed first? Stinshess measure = 0.17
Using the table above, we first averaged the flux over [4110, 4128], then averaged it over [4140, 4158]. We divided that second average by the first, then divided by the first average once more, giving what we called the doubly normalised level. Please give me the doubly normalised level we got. 0.43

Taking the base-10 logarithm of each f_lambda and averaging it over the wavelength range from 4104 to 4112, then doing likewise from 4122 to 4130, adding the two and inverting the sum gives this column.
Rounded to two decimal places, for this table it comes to 1.67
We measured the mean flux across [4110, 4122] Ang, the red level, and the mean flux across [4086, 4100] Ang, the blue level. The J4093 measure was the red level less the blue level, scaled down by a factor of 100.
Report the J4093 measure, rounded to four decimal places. 0.0014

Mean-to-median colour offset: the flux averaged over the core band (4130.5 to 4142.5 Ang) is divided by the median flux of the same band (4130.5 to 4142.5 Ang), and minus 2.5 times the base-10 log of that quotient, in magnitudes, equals 0.0020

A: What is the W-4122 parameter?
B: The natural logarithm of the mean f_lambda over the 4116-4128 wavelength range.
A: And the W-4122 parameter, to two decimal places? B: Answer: 0.74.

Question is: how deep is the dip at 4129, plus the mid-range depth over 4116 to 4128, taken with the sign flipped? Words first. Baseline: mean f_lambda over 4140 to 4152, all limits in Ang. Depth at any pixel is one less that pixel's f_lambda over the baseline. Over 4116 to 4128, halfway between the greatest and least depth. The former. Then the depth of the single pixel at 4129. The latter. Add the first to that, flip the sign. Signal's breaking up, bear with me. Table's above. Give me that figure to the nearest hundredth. 0.21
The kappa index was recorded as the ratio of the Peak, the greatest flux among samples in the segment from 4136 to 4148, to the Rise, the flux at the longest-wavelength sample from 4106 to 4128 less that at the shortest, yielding -6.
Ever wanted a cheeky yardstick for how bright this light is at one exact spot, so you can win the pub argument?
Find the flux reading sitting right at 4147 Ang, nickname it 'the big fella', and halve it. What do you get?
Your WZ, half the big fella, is 1.01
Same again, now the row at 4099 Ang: 0.67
